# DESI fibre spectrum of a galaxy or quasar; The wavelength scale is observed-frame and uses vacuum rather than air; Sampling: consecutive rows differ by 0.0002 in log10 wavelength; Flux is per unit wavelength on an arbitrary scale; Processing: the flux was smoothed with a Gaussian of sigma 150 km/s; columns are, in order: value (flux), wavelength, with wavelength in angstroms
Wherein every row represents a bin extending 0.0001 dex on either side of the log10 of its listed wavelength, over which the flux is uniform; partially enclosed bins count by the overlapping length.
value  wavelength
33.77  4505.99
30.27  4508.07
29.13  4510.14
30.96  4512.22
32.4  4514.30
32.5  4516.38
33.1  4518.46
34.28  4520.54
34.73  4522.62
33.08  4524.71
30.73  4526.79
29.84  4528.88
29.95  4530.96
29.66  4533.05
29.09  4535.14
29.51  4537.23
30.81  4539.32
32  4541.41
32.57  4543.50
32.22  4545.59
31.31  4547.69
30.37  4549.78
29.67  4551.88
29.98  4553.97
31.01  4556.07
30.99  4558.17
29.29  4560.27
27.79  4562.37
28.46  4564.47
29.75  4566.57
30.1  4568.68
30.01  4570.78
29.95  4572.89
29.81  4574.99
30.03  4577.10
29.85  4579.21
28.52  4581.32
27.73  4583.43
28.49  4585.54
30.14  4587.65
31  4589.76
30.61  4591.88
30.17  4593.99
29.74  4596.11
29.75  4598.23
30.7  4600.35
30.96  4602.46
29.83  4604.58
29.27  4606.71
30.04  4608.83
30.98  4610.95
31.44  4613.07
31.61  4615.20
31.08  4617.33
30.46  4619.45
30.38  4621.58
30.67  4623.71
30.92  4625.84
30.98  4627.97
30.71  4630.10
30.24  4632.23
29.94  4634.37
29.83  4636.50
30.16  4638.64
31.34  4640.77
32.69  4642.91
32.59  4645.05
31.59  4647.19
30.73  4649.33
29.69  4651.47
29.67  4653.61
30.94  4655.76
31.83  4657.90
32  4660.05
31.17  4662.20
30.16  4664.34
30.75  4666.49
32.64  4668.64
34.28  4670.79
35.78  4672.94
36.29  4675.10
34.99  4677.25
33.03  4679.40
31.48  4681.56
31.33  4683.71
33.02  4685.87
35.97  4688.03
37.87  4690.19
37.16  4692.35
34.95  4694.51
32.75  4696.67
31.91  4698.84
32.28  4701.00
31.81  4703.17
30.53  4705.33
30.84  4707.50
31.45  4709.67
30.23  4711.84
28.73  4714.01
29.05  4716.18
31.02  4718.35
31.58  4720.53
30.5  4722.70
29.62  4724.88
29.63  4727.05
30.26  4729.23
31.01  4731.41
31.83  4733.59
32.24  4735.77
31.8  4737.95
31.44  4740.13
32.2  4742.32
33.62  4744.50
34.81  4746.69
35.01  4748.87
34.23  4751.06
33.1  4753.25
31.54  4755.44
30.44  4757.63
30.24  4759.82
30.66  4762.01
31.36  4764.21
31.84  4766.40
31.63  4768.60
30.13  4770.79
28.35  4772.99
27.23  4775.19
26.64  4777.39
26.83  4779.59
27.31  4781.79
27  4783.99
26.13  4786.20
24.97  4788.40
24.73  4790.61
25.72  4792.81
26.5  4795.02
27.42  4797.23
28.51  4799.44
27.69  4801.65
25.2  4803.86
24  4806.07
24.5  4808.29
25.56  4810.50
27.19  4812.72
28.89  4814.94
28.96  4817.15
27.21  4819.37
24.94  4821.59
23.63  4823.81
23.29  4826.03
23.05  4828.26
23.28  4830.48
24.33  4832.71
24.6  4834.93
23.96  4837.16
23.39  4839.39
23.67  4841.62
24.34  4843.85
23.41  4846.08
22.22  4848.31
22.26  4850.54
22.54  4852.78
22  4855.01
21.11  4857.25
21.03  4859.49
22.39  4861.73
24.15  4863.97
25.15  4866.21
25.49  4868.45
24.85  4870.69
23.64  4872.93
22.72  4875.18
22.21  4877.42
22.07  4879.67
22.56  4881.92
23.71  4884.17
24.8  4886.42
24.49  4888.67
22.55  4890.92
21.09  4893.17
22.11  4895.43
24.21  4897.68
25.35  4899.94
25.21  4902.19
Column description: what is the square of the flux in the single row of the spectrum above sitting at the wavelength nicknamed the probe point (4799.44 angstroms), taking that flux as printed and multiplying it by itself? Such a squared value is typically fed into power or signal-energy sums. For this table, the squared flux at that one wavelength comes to 813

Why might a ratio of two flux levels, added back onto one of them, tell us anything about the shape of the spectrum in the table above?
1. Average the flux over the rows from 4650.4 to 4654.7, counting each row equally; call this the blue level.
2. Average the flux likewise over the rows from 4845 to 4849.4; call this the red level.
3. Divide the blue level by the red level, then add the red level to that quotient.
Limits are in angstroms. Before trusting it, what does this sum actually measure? 24.1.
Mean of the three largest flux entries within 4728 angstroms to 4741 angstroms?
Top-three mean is 32.0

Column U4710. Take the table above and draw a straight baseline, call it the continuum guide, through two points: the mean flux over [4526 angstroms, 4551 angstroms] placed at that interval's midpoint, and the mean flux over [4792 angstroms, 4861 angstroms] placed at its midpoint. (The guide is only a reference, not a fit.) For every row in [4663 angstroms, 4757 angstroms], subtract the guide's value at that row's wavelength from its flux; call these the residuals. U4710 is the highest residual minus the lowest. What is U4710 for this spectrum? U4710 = 8.6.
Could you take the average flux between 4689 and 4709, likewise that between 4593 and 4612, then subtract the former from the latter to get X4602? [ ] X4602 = -3.2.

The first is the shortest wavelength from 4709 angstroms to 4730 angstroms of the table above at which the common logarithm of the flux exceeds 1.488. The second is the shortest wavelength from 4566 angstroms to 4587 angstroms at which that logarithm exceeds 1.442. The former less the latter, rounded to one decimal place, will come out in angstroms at 143.1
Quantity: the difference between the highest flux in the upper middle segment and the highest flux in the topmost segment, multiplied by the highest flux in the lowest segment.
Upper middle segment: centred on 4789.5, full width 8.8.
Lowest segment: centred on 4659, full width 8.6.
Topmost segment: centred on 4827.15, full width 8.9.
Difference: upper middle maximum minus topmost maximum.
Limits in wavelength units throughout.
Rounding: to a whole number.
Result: 80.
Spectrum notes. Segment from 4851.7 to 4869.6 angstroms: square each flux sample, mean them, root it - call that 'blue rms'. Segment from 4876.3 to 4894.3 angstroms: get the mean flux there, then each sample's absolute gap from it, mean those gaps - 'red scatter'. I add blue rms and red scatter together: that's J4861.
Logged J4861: 24.1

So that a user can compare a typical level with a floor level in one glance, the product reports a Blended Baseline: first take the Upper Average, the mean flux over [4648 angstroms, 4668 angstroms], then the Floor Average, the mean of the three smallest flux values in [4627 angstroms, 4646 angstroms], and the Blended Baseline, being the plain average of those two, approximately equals 30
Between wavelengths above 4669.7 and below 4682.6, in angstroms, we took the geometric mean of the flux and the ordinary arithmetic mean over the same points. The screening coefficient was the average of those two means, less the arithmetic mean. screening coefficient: -0.020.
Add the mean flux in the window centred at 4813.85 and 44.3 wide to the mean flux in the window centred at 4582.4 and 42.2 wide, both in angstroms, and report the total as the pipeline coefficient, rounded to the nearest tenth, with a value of 55.4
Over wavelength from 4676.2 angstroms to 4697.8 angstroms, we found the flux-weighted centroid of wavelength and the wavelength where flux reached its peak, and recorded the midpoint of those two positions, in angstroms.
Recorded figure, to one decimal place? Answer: 4688.6 angstroms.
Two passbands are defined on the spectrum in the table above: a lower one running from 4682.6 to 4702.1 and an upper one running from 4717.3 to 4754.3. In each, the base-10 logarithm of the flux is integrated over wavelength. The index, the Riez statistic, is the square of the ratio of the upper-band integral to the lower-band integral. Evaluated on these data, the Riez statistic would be 3.5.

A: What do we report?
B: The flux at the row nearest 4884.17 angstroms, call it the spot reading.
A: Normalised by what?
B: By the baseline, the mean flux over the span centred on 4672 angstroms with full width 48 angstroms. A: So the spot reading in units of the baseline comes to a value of 0.72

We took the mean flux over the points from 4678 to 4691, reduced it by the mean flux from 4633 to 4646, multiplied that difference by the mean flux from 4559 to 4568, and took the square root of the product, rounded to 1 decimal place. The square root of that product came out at 8.8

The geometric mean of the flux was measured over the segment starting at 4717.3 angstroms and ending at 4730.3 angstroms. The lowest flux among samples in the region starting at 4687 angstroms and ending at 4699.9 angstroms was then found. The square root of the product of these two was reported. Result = 31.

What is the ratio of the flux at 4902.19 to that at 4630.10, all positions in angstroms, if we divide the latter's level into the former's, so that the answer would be 0.82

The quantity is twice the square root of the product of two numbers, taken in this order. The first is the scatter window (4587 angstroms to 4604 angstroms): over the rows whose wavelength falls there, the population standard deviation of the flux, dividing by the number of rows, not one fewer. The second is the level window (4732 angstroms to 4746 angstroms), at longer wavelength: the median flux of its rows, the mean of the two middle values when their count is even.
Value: 7.8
